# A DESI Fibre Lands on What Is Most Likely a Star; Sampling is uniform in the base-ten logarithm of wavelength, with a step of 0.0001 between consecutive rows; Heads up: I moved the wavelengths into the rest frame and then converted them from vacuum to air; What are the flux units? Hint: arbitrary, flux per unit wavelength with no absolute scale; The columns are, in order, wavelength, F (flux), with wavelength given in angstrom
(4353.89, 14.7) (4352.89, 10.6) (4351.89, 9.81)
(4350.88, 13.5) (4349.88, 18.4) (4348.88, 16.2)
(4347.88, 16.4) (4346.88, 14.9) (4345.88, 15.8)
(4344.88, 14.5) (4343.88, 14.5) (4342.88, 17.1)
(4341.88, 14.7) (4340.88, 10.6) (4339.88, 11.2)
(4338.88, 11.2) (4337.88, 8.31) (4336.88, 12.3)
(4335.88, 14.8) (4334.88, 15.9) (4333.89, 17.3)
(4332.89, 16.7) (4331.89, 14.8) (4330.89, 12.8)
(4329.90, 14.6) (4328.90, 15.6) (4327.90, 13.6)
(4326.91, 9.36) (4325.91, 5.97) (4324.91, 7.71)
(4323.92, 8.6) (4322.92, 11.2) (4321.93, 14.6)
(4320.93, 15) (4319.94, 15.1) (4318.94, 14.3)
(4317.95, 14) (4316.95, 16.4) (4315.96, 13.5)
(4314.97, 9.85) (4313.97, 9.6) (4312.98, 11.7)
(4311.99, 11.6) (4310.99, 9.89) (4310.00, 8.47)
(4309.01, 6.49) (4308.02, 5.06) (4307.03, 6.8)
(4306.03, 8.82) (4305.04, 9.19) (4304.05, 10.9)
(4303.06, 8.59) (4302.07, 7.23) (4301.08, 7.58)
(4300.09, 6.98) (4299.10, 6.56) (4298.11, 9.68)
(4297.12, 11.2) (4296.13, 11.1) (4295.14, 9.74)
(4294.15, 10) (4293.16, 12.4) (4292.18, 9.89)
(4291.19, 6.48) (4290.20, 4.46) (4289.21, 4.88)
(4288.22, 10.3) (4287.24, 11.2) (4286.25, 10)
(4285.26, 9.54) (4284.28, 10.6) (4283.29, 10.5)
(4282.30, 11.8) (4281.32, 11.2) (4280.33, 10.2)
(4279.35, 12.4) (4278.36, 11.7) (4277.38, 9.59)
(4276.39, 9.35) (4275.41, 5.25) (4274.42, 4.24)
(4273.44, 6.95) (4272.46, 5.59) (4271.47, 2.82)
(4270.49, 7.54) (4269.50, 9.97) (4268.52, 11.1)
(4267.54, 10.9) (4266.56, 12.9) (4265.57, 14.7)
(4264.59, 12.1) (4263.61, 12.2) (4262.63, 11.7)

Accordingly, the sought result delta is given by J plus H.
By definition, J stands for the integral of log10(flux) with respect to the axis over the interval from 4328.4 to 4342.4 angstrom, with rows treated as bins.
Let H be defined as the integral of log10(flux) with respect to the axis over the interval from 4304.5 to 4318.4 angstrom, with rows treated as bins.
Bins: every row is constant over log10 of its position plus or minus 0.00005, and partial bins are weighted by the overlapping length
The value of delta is 29.4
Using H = 13.7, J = 15.8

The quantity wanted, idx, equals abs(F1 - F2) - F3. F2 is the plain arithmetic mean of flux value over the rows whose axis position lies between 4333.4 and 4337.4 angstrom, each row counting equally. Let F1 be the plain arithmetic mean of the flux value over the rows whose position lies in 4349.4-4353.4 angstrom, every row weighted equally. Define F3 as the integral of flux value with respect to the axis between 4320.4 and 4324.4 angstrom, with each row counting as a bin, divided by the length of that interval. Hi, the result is -10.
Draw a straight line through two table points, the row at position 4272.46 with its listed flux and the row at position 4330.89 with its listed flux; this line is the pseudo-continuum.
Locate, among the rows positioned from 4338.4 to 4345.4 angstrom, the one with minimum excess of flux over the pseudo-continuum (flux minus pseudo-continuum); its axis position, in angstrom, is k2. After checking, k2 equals 4340.88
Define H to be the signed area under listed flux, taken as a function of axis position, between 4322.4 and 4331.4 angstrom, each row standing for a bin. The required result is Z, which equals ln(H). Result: 4.60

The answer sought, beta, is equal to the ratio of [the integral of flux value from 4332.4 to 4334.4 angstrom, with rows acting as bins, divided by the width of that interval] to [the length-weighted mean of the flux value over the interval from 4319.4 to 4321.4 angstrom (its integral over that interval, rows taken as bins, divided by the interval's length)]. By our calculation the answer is 1.13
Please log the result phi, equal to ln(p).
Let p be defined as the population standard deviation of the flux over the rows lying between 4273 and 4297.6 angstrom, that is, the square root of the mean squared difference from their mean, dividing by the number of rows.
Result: 0.90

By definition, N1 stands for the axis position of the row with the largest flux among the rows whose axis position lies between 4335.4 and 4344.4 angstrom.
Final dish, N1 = 4342.88 angstrom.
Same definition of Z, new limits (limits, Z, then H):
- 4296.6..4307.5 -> 4.53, 93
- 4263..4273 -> 4.60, 100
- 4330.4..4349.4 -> 5.60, 270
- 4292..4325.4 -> 5.84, 344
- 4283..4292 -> 4.36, 78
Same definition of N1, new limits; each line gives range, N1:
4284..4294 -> 4293.16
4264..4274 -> 4265.57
